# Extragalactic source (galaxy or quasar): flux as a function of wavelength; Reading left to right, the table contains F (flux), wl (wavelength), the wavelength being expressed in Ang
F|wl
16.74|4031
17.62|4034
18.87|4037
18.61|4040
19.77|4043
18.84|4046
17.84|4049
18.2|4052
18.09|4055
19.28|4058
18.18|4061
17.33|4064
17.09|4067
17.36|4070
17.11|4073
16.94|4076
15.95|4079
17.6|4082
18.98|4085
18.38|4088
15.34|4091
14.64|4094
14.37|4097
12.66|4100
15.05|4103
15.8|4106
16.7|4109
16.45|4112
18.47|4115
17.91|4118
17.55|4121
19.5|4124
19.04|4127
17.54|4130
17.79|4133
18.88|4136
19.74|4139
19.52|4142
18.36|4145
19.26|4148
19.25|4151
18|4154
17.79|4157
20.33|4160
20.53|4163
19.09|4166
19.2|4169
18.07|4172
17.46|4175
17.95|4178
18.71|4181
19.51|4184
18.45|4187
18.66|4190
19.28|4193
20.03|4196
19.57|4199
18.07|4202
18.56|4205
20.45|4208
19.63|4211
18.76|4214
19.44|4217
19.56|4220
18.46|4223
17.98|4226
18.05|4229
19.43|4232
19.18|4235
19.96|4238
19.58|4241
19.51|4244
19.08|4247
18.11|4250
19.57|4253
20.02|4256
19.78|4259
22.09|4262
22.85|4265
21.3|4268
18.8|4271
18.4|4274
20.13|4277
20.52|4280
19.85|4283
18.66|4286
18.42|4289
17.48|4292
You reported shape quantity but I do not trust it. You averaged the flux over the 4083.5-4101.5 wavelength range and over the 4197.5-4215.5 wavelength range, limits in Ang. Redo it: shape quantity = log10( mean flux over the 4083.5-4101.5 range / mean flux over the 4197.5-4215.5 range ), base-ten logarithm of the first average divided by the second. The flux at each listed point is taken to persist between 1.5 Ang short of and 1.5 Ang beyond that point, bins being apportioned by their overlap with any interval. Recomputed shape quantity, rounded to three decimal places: -0.086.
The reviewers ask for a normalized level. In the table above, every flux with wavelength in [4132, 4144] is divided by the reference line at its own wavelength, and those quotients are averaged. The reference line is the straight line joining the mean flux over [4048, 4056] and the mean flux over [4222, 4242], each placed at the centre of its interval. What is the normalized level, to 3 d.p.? 1.028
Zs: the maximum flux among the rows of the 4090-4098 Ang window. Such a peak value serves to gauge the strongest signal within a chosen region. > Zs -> 15.34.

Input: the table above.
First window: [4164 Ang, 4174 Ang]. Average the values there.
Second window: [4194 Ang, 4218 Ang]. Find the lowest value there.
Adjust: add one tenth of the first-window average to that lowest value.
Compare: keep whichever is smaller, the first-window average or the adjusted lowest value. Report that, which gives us 18.8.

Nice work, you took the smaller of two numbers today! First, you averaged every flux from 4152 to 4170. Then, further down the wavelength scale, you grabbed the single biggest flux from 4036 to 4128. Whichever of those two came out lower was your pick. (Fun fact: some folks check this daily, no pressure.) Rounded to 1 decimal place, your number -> 19.2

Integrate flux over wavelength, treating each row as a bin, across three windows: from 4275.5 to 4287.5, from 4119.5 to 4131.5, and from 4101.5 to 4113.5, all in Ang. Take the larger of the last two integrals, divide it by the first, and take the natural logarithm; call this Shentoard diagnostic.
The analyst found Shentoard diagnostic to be -0.072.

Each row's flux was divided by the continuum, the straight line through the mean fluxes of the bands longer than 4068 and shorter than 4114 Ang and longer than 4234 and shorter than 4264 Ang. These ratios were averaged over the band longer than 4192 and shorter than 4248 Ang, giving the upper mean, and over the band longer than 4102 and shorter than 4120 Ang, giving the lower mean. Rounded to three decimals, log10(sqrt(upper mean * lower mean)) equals 0.002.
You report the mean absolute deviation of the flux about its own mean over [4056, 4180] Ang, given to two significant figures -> 1.3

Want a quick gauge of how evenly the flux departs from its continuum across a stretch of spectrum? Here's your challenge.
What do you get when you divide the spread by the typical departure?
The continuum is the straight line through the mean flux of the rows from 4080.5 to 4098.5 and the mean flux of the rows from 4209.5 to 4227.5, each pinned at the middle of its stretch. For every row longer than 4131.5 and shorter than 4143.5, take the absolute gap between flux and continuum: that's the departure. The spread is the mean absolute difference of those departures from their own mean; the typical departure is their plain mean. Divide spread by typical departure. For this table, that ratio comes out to 0.386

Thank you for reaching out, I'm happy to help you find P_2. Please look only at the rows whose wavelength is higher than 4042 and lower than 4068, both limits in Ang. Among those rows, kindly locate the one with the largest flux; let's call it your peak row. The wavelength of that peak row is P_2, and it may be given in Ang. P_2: 4043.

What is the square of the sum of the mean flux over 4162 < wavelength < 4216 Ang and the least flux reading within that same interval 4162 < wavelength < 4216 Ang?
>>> 1329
